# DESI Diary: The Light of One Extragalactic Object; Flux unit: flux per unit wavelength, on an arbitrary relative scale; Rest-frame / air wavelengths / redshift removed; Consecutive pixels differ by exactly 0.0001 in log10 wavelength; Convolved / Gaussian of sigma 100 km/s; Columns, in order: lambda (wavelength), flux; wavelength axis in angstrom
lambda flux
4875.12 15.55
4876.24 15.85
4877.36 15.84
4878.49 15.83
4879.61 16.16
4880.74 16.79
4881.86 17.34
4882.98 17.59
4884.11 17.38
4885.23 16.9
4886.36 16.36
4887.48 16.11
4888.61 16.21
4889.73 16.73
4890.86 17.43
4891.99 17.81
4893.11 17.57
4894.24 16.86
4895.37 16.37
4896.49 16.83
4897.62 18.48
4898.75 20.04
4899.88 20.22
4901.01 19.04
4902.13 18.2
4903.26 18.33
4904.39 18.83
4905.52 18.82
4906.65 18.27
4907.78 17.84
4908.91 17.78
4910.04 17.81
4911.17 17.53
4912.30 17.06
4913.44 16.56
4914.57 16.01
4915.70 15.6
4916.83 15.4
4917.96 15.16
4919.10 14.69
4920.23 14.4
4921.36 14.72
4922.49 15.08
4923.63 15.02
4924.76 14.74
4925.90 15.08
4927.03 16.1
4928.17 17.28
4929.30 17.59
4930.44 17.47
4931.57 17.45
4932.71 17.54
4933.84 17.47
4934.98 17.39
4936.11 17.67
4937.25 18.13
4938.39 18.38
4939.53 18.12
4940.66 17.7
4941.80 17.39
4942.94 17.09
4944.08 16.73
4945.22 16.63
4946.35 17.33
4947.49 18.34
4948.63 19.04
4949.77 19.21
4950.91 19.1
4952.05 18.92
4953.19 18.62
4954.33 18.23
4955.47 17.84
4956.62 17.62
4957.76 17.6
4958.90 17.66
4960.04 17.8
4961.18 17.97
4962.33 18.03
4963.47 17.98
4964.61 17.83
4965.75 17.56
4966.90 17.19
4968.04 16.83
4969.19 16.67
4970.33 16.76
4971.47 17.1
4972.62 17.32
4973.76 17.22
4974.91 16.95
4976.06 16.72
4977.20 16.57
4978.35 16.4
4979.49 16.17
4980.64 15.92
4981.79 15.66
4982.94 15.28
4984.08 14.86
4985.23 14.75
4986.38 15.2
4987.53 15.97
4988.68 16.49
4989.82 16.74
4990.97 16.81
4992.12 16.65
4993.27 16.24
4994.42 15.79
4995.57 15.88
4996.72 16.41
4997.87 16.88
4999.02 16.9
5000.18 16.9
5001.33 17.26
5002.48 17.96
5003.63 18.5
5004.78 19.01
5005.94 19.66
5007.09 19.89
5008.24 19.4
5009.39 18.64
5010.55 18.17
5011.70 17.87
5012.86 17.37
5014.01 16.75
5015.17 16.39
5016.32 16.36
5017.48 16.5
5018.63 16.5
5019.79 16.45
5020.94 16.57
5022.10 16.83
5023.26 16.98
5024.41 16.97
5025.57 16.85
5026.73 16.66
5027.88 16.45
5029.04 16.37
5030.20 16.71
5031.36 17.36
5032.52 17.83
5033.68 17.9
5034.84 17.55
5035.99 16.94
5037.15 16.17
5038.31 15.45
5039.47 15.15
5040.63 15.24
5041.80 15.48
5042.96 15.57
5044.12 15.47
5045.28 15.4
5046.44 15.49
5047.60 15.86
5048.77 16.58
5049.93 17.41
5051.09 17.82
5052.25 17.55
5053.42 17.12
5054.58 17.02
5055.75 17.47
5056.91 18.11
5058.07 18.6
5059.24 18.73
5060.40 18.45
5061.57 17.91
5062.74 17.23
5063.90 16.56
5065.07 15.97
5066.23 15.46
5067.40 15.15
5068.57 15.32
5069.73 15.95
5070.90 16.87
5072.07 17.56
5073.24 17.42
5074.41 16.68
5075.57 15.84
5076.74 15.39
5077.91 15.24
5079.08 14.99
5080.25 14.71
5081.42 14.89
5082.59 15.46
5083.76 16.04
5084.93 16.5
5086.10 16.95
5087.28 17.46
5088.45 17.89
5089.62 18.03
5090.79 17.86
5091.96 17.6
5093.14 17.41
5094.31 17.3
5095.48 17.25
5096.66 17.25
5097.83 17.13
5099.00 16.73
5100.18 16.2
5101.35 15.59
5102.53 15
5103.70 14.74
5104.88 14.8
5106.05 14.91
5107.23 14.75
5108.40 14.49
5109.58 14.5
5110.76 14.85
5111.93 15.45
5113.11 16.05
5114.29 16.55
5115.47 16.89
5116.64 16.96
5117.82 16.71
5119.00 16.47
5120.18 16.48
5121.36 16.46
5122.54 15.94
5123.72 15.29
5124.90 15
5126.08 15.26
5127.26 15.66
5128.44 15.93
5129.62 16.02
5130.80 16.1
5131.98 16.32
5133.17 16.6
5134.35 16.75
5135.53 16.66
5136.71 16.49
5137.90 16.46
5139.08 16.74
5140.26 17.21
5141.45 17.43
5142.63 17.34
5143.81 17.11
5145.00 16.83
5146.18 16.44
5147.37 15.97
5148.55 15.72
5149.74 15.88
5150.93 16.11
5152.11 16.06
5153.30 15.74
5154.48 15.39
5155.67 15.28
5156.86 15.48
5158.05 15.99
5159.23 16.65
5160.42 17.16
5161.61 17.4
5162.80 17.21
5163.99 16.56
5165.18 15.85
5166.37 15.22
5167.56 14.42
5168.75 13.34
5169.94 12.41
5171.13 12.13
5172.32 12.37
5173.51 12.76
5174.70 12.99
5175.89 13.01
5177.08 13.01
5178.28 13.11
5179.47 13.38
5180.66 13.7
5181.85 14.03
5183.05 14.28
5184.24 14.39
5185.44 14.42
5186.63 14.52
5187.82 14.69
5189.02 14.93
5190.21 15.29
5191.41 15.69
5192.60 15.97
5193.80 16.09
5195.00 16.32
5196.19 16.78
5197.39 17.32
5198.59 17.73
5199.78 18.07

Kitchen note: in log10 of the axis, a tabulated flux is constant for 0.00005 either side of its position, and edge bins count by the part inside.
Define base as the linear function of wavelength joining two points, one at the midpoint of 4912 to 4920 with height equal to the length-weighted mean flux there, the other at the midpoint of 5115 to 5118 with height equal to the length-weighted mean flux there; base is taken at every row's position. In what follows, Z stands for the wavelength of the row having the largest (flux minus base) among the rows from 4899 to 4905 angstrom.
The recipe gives 4899.88 angstrom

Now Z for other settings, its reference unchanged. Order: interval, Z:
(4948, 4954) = 4949.77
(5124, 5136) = 5134.35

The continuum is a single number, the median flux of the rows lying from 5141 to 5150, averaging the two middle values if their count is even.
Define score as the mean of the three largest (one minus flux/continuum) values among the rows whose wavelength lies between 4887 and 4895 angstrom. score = 0.02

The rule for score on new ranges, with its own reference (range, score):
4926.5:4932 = -0.02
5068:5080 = 0.09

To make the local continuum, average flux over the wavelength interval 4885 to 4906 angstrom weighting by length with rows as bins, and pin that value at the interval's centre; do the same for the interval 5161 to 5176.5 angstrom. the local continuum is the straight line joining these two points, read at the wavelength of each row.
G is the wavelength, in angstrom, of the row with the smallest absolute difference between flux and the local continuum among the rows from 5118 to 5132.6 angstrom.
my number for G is 5124.90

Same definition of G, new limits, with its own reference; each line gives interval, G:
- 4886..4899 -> 4891.99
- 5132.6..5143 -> 5137.90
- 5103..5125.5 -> 5124.90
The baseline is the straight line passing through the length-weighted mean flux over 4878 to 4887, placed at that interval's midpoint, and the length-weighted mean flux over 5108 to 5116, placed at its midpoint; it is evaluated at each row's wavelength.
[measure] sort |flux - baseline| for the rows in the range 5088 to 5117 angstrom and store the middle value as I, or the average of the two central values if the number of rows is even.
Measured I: 1.070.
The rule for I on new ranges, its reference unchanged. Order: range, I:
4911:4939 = 1.044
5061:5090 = 0.811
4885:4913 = 1.058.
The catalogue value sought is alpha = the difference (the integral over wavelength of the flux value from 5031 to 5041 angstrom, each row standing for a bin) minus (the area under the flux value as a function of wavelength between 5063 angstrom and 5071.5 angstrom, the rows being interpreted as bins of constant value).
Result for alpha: 31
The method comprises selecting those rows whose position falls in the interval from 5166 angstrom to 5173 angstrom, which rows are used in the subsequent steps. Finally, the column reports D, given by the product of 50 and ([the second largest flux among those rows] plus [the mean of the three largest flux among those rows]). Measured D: 1437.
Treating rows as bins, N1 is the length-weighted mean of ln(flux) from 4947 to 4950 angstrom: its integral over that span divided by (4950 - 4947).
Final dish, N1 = 2.93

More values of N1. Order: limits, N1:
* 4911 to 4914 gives 2.82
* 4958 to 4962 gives 2.88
